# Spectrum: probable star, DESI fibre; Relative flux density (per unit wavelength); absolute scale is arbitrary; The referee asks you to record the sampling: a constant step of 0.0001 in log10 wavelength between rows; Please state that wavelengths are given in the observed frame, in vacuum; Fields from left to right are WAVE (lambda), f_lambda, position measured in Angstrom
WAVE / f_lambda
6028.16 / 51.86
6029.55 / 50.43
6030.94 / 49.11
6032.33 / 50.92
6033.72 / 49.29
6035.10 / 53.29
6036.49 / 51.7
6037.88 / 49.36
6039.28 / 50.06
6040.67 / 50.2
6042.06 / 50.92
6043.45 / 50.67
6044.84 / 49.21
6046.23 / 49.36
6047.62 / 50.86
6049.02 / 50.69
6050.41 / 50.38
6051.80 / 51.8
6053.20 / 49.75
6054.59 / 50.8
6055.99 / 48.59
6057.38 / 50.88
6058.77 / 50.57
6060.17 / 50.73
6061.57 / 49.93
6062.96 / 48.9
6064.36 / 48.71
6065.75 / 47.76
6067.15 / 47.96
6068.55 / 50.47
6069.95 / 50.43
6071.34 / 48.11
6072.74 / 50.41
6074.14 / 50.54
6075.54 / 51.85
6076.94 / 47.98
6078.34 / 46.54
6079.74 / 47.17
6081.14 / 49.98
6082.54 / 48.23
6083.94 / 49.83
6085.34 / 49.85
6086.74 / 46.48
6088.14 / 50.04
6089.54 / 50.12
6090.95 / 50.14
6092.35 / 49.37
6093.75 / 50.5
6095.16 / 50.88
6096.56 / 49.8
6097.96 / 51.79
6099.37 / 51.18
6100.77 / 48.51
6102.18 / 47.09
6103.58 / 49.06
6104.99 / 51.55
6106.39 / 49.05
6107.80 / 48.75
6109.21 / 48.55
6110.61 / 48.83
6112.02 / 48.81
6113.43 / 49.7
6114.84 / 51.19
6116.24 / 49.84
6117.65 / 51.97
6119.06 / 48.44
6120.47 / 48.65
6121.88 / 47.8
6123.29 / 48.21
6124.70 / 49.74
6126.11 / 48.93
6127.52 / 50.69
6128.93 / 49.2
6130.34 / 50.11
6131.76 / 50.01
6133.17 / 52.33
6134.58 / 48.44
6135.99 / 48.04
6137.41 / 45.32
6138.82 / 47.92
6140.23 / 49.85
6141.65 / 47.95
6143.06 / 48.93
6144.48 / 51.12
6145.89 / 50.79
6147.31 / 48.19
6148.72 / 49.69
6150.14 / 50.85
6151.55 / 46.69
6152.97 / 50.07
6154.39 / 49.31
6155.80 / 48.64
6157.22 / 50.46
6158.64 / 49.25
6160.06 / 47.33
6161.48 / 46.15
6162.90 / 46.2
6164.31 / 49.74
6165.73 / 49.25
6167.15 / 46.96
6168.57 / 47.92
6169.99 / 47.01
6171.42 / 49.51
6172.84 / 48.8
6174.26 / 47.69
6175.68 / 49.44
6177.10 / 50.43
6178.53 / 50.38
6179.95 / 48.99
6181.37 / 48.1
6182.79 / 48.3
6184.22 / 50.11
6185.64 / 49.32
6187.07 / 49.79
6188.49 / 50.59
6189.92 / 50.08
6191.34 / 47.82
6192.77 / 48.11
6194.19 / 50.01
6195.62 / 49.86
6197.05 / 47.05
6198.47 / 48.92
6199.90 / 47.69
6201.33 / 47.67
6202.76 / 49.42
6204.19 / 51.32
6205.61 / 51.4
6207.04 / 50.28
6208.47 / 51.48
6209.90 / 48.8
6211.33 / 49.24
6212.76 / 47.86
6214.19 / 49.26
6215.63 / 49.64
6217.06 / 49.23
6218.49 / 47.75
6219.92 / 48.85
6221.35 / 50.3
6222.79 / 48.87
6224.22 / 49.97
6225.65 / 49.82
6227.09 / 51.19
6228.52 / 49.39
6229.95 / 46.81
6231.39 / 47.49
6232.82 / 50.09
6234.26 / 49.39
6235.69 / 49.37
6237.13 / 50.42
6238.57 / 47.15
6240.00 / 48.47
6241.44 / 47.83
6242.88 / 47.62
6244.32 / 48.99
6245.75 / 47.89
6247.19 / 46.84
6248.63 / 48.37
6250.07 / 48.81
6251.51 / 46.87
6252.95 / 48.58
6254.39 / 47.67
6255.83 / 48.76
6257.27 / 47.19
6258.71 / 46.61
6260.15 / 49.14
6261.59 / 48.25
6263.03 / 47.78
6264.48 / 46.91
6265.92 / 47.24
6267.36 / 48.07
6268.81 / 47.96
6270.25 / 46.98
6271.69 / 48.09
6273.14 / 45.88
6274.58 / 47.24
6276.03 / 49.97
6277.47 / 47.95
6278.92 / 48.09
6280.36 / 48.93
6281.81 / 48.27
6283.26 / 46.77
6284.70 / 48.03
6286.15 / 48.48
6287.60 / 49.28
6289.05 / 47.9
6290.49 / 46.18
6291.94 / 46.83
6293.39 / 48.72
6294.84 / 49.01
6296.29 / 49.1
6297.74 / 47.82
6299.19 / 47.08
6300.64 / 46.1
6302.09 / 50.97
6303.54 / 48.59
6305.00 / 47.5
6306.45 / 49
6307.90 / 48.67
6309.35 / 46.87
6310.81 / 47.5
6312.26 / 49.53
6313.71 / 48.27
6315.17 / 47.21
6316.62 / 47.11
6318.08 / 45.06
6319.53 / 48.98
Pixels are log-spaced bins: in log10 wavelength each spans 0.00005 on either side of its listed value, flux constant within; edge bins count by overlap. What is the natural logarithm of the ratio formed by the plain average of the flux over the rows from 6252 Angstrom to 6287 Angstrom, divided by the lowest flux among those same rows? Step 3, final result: 0.042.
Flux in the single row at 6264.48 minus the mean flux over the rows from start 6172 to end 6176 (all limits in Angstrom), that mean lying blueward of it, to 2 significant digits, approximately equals -1.7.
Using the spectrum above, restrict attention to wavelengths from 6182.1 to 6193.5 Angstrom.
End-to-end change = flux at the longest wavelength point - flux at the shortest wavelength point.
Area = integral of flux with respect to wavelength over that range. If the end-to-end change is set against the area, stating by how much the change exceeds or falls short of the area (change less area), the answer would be -562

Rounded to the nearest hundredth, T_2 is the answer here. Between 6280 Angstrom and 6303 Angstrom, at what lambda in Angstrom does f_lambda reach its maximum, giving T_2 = 6302.09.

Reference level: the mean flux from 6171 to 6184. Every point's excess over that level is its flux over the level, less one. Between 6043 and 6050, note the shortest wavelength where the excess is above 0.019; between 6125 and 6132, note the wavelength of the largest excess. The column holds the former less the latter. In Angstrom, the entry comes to -84.1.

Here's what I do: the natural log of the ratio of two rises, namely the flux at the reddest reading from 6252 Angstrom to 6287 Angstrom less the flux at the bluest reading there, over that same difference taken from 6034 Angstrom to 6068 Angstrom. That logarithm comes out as -4.0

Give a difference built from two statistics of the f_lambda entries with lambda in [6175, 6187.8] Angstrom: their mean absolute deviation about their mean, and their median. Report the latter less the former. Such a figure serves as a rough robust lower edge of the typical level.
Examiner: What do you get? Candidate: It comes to 48.8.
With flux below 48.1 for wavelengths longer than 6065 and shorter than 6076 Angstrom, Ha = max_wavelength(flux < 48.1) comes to 6067.15 Angstrom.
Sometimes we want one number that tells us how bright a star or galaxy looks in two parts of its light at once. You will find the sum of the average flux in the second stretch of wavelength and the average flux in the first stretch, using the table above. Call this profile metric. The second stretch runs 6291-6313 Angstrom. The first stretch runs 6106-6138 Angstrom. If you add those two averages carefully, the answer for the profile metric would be 97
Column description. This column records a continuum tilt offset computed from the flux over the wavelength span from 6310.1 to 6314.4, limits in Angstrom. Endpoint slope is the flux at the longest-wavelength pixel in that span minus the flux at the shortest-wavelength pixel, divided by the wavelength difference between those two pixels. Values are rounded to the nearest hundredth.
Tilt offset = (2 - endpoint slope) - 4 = -2.27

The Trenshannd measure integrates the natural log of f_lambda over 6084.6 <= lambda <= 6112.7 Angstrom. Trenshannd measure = 110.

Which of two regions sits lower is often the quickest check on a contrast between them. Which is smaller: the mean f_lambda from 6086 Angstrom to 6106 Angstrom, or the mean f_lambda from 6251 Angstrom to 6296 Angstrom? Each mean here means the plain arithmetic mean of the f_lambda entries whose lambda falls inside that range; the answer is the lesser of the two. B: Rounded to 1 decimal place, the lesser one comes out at 47.9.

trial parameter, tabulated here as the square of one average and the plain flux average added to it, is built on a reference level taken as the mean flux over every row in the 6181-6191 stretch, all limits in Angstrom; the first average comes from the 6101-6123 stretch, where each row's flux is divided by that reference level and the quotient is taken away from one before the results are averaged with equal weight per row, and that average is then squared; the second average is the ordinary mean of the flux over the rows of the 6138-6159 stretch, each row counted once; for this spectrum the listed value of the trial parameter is 49.3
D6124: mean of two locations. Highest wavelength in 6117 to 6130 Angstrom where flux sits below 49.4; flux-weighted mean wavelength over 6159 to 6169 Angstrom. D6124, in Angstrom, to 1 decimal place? 6146.6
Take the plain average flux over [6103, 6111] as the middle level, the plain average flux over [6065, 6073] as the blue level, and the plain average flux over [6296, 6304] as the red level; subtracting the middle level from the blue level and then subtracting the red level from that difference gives -48.4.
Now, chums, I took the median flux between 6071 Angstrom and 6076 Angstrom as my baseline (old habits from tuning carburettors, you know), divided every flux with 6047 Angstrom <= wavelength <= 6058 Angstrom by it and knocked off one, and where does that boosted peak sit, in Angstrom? 6051.80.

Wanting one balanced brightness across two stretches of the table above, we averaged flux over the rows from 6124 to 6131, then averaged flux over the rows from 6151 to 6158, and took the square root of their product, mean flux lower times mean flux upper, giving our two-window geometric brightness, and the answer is 49.4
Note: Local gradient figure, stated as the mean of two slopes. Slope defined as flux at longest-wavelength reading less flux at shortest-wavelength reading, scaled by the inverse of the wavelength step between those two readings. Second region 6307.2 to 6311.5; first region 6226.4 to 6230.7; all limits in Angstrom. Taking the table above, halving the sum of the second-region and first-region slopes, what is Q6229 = -1.0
